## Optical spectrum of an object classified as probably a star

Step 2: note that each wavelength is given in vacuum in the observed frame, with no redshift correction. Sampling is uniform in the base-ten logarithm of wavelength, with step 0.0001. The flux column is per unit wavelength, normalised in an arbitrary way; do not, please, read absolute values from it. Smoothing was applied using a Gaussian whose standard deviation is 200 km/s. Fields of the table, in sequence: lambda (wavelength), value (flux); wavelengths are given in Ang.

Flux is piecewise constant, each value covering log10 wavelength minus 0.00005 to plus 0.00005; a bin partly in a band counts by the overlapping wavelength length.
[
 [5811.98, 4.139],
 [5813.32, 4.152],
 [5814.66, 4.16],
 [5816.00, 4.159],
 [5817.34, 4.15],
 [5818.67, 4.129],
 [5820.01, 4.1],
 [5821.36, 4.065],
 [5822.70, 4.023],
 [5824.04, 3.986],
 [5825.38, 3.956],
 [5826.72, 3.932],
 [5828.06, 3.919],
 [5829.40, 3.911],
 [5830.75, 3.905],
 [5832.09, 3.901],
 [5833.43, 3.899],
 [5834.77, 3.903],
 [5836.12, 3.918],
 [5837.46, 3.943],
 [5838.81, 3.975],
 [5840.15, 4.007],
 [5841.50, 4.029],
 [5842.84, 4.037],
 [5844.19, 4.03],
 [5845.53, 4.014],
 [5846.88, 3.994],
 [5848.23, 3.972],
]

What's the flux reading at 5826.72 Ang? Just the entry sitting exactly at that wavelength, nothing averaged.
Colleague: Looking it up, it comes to 3.932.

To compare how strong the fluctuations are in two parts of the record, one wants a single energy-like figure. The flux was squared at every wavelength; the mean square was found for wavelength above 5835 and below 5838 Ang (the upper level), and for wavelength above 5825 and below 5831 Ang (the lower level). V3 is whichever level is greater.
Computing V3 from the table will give 15.4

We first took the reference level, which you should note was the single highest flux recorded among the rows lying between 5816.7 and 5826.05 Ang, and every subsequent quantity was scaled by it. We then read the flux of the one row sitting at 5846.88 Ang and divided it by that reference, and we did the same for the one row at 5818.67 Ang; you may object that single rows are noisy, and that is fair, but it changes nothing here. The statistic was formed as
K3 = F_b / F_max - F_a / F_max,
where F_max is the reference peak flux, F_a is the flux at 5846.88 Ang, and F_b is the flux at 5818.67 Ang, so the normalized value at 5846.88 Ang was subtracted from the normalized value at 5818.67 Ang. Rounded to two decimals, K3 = 0.03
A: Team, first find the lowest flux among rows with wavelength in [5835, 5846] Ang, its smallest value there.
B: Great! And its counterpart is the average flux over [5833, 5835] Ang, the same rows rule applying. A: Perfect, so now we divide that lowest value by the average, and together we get 1.00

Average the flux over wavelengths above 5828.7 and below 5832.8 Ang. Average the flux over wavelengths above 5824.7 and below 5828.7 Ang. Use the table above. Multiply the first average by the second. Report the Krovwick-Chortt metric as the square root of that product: 3.92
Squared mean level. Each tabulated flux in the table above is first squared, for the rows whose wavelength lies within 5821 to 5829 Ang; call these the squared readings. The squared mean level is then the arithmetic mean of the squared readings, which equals 15.8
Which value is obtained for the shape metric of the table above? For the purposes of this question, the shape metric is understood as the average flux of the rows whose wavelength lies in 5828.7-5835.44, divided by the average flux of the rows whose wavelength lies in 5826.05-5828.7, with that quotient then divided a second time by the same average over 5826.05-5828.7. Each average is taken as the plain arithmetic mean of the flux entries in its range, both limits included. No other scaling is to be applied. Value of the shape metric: 0.253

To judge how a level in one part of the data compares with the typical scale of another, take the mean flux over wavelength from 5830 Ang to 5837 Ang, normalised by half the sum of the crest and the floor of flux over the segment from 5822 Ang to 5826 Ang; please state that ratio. 0.98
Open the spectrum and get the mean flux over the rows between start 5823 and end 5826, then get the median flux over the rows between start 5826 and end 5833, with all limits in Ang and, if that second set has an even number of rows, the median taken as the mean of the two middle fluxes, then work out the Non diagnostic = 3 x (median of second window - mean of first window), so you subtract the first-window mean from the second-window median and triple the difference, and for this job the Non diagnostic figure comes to -0.2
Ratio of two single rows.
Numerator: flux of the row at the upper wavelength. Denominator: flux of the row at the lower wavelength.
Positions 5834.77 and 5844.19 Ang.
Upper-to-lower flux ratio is 1.03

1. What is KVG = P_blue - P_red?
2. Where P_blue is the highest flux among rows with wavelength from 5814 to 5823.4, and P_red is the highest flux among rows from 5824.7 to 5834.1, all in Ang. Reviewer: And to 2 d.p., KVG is 0.20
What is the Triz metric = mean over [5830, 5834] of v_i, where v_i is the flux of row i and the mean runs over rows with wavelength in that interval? 3.90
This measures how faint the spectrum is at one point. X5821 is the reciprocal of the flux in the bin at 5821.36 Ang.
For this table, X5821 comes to 0.246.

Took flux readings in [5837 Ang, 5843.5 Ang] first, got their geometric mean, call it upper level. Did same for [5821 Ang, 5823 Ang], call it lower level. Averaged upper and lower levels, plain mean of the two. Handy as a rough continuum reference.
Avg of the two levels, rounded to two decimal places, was 4.02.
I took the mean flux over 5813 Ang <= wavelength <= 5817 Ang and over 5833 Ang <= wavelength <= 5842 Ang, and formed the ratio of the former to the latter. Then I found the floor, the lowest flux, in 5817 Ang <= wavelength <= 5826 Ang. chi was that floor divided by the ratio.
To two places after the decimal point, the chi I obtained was 3.76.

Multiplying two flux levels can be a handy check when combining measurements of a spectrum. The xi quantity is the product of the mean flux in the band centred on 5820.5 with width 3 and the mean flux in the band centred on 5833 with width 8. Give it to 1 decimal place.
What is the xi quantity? 15.9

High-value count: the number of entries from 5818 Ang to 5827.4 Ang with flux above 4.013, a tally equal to 4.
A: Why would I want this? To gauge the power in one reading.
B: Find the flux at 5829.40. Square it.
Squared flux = 15.30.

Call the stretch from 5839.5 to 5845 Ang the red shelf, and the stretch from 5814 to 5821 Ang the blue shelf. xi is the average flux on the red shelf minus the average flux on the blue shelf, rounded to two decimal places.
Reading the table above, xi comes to -0.11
